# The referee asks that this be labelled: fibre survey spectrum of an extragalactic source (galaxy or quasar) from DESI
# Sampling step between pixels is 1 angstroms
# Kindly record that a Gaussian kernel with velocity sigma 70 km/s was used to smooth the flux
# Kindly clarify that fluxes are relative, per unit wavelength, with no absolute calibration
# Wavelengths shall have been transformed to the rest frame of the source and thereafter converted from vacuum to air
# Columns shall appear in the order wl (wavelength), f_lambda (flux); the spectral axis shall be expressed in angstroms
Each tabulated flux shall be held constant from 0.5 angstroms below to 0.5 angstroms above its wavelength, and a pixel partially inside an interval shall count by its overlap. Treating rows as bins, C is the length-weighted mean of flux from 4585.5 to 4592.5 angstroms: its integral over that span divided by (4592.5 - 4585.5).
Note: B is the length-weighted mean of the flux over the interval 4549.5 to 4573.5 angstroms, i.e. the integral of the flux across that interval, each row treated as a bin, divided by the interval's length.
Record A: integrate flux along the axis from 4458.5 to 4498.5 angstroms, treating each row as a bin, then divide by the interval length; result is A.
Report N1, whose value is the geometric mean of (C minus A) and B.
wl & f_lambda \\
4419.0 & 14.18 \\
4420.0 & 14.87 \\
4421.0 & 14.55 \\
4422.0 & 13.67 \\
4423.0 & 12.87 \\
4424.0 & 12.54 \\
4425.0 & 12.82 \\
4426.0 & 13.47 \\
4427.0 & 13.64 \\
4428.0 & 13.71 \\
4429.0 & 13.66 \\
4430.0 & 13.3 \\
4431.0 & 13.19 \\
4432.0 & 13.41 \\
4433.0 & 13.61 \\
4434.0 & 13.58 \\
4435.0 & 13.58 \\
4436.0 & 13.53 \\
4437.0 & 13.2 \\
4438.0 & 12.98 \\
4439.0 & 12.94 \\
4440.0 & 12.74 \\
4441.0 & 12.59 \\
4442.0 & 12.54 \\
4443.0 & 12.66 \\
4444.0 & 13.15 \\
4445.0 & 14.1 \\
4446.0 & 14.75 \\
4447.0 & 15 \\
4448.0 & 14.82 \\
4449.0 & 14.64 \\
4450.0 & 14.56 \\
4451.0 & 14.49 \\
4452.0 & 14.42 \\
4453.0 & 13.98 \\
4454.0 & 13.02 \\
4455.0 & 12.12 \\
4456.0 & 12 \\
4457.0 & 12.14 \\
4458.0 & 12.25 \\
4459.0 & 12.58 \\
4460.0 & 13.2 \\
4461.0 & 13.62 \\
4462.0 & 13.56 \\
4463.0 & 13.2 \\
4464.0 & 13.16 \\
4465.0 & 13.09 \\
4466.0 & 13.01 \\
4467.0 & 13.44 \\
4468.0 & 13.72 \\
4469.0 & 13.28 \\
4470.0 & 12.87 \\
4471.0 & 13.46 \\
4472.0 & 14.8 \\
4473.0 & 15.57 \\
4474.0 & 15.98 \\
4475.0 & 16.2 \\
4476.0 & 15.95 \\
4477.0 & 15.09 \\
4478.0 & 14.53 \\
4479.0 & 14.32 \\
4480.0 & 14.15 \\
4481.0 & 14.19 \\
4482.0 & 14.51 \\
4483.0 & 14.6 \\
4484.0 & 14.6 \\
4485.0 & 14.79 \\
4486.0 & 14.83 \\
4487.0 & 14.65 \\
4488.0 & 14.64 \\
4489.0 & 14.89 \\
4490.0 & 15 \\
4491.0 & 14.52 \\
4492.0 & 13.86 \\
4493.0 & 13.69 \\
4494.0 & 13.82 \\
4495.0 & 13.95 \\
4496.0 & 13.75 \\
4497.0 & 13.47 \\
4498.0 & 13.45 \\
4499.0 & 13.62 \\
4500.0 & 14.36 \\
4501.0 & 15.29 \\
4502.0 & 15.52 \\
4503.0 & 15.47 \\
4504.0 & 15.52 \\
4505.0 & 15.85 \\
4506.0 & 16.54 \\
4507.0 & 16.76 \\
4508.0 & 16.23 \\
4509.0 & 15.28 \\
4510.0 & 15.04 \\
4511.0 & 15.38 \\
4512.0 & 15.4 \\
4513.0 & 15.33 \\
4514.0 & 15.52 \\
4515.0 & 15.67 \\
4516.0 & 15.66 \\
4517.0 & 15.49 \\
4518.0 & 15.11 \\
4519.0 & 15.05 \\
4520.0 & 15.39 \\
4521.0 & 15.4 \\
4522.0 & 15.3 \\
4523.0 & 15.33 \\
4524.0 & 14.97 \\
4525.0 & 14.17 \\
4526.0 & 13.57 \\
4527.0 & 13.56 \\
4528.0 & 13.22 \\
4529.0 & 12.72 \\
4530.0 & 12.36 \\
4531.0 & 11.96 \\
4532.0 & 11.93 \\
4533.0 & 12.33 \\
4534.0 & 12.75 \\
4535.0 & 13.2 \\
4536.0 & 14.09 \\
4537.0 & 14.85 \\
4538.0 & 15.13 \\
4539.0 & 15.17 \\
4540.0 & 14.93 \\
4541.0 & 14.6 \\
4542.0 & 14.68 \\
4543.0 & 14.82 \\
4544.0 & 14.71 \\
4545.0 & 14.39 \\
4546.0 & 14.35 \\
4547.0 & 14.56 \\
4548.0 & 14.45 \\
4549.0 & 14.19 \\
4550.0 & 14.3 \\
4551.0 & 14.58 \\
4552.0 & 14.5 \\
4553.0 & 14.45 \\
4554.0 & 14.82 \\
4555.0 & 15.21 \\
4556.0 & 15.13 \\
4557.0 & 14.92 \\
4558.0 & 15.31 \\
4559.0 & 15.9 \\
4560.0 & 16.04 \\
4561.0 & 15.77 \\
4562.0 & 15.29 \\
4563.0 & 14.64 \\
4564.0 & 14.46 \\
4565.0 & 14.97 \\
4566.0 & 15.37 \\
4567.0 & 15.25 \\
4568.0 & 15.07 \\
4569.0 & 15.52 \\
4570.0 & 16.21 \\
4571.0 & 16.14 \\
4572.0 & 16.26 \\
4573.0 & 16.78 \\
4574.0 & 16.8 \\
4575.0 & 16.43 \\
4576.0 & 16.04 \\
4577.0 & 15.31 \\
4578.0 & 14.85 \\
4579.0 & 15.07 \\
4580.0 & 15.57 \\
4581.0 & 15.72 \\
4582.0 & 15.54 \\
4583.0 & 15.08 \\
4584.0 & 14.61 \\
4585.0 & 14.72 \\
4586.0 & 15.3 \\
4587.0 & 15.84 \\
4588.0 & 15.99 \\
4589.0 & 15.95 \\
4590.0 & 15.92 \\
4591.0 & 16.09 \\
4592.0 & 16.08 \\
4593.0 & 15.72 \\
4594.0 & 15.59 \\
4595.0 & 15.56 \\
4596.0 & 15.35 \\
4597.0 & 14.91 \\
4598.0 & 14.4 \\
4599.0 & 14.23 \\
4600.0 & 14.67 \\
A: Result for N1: 5.1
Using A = 14.1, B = 15.3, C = 15.88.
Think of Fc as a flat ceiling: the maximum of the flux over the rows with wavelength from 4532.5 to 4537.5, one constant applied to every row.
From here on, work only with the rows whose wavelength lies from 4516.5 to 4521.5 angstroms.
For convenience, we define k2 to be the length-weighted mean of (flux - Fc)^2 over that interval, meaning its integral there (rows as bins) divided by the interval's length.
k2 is 0.2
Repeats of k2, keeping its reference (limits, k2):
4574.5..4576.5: 2.0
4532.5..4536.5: 3.5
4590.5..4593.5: 1.3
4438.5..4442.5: 4.6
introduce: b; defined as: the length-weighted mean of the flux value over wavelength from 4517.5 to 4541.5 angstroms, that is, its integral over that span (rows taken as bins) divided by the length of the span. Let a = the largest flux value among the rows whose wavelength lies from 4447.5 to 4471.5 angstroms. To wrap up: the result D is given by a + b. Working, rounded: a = 14.82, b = 14.0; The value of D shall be 28.9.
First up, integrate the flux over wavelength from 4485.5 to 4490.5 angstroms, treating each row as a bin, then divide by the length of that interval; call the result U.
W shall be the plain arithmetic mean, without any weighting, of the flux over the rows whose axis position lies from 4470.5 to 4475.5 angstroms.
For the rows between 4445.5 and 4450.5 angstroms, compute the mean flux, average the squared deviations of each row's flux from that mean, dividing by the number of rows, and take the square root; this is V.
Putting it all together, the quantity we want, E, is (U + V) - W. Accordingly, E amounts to -0.2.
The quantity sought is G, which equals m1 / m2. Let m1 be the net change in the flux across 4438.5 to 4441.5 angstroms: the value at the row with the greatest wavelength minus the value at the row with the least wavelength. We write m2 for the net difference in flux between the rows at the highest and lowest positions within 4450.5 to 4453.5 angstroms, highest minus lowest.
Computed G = 0.7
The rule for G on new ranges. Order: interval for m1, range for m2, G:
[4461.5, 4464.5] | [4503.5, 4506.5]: -0.4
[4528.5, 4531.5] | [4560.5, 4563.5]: 0.7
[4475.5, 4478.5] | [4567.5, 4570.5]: -1.2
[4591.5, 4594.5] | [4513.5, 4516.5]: -3.5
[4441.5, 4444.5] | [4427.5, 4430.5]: -1.5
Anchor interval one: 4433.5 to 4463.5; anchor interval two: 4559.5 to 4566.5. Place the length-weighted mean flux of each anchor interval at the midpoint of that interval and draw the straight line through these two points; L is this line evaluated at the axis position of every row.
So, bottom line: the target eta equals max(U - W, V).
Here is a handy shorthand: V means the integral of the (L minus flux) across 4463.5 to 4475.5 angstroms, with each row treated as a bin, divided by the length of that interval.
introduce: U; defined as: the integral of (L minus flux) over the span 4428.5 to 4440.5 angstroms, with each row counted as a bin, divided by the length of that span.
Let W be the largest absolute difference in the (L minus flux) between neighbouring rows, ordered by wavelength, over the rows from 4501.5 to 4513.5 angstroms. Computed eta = -0.3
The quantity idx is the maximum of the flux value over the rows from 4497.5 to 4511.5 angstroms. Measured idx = 16.76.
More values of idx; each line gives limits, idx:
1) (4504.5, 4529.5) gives 16.76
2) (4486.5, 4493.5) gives 15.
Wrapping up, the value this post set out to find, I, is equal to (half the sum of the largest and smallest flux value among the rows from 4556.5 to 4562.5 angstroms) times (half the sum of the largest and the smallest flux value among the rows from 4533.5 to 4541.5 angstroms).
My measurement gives 216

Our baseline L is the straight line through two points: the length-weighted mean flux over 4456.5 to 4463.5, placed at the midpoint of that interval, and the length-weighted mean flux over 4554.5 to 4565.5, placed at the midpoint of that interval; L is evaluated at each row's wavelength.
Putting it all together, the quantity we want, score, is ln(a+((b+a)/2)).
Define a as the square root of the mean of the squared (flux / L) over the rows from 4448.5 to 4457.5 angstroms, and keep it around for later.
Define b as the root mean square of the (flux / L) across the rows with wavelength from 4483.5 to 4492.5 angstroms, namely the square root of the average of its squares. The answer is 0.76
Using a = 1.06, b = 1.08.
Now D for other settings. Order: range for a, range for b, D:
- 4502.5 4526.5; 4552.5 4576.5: 32.3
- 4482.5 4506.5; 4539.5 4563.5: 31.4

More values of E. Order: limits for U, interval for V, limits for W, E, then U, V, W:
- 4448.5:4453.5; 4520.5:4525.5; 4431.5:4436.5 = 1.3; 14.4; 0.5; 13.5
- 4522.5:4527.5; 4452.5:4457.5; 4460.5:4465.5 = 1.8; 14.3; 0.8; 13.3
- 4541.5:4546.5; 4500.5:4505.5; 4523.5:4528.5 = 0.9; 14.6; 0.2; 13.9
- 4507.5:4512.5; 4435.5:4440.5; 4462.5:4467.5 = 2.6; 15.5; 0.3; 13.2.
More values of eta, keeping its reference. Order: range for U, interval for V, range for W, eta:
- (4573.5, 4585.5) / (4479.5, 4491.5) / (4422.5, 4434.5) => -0.6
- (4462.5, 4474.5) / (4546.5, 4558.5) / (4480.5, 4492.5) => 0.4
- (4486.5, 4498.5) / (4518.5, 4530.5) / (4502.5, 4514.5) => 0.4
